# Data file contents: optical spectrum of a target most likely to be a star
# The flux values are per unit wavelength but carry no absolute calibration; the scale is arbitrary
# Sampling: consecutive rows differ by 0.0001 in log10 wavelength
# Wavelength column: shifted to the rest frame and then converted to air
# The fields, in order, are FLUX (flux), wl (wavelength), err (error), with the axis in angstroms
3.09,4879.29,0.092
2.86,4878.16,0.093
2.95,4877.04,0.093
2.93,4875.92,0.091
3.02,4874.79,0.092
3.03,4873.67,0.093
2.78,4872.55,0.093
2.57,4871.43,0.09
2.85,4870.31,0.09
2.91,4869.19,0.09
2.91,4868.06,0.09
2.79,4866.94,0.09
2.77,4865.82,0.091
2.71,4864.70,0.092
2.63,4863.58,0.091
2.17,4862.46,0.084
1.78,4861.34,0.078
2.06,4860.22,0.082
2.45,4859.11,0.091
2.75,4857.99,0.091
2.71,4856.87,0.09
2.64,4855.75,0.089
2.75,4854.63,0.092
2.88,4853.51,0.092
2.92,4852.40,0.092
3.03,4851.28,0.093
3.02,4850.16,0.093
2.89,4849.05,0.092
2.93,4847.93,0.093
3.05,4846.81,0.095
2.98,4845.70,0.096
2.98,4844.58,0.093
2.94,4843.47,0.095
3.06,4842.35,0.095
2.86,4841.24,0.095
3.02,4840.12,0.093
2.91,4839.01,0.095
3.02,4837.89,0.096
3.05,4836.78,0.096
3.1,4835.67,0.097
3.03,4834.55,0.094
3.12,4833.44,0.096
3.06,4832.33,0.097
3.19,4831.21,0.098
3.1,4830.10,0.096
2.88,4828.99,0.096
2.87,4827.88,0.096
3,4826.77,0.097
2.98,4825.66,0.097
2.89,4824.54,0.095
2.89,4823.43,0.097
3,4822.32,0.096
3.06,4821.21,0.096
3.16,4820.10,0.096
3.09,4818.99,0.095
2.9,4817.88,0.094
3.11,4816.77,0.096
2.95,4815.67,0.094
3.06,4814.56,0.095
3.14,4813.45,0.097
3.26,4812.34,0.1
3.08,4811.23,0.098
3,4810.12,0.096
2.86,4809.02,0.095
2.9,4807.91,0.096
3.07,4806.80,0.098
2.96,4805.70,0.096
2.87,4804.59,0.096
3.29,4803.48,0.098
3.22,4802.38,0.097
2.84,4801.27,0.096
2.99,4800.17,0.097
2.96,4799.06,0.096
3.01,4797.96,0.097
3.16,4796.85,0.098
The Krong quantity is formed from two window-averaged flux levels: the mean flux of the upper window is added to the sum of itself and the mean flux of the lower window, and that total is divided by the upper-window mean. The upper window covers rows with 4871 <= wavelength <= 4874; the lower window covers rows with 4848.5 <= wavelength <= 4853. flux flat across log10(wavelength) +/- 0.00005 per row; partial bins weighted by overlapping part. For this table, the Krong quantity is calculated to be 3.06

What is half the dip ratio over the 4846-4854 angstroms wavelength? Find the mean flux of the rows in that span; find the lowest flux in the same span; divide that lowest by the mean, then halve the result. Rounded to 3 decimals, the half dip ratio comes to 0.486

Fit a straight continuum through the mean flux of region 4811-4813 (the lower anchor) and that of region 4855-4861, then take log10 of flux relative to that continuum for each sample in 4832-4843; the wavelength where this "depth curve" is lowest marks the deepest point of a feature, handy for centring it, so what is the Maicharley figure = 4841.24 angstroms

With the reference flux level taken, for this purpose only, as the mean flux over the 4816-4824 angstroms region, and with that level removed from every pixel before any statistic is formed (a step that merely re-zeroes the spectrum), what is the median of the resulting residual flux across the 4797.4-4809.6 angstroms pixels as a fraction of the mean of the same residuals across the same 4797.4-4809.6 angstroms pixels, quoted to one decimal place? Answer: 2.1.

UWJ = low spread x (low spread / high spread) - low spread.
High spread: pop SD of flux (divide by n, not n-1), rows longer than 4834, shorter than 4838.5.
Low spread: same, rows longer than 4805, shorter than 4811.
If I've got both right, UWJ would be 0.103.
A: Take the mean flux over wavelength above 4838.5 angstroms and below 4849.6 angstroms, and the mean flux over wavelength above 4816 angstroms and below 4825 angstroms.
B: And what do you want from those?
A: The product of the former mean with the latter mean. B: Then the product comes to 8.9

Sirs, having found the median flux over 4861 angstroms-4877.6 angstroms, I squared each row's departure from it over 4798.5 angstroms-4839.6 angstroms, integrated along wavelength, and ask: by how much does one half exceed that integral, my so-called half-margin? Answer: -2.3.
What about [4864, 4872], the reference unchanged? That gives 0.4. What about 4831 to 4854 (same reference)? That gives -0.7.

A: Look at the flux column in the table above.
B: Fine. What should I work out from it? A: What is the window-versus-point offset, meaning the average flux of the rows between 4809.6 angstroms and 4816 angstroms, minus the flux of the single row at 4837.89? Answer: 0.06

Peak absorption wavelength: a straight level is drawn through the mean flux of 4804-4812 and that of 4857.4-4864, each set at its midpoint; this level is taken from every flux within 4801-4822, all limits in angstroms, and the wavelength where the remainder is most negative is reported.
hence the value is 4801.27 angstroms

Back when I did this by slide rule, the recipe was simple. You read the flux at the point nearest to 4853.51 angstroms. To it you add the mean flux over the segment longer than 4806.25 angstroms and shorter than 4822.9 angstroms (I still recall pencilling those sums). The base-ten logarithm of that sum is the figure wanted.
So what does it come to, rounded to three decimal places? 0.773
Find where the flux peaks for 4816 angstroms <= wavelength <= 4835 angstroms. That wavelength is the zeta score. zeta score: 4831.21 angstroms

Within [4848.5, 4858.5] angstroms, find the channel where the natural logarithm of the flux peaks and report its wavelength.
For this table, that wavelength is 4851.28 angstroms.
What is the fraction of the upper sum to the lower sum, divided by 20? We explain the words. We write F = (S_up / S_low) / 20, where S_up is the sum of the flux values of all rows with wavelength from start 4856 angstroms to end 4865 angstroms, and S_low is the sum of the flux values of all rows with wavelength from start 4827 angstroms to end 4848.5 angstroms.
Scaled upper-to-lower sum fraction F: 0.02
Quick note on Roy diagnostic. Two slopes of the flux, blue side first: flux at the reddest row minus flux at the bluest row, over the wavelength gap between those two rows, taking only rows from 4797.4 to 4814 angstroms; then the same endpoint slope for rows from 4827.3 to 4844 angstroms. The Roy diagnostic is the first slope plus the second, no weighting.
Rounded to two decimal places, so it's 0.01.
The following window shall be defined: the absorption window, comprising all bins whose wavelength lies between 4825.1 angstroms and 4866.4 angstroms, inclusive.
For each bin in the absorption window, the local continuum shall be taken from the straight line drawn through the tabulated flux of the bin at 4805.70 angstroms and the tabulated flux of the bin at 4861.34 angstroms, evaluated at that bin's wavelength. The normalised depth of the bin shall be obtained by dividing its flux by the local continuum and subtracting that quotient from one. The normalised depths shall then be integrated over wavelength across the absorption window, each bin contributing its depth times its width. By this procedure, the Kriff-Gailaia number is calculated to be -14.7 angstroms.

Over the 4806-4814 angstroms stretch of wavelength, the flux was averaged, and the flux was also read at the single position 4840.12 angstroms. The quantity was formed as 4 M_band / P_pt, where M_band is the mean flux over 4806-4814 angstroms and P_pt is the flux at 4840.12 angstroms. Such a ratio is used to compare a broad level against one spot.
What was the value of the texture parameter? 4.03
